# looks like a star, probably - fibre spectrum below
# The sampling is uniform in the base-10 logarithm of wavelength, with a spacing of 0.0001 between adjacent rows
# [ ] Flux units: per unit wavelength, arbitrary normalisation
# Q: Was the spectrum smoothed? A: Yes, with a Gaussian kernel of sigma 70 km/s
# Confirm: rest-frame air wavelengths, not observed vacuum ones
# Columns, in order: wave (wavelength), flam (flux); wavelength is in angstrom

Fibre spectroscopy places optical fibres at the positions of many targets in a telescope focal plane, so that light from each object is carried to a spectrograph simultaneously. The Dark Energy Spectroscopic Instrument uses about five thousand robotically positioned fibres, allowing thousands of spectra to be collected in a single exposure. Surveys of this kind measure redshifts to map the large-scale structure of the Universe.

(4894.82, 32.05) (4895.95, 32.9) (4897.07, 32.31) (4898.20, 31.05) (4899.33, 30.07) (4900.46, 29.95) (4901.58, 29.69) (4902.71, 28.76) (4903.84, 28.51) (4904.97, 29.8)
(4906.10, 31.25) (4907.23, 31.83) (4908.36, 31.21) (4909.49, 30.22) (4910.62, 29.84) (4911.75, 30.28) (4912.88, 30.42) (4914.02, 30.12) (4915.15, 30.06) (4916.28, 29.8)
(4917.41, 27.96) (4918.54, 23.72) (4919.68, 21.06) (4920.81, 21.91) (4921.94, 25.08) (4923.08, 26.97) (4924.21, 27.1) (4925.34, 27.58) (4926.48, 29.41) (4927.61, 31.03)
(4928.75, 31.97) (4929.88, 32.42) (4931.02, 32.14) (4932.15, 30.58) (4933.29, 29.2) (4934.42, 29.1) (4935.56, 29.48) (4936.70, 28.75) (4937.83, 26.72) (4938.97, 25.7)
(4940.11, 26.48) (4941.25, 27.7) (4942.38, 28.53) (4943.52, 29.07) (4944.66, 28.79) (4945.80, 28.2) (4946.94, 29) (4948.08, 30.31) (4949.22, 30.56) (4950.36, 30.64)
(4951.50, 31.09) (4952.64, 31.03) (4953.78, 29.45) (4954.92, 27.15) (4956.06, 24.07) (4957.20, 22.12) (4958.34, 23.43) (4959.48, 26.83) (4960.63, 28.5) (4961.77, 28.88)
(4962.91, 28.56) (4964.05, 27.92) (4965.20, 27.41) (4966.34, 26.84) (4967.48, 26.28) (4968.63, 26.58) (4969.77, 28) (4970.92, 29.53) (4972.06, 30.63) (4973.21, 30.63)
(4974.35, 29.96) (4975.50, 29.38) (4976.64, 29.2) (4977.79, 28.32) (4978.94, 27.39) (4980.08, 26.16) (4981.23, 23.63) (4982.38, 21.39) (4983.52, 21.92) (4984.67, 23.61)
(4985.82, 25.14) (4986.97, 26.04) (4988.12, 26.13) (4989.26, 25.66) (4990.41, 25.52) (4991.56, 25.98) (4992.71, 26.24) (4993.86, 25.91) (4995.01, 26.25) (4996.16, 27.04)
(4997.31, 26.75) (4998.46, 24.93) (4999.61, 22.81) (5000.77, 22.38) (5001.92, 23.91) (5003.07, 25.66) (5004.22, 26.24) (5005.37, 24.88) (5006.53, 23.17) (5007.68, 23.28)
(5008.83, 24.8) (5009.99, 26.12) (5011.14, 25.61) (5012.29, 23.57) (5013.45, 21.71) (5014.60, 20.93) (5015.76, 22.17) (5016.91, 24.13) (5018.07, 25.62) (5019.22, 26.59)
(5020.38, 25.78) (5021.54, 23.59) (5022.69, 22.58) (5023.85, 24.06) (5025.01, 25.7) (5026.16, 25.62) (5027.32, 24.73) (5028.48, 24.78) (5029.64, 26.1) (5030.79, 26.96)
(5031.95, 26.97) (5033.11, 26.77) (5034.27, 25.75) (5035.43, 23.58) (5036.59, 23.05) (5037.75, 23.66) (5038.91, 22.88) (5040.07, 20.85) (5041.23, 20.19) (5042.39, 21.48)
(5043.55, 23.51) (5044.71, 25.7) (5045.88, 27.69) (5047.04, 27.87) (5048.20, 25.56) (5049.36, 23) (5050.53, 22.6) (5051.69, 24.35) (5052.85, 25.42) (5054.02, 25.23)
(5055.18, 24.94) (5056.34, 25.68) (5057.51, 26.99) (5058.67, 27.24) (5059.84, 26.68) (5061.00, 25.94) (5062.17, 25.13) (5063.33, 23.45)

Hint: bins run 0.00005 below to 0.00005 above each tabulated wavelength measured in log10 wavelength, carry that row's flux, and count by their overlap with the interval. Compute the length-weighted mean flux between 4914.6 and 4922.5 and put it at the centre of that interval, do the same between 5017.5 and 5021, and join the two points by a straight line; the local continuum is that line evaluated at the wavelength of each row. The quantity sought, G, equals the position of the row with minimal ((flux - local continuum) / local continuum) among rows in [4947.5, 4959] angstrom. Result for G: 4957.20 angstrom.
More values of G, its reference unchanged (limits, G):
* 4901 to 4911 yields 4903.84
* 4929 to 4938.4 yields 4937.83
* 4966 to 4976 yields 4967.48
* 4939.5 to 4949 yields 4940.11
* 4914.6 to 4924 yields 4919.68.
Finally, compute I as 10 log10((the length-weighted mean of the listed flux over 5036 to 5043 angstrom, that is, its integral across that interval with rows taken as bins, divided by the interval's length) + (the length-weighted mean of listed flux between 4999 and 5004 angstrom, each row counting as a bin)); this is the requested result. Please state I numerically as 16.6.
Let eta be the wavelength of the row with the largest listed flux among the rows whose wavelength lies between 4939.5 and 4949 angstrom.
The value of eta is 4948.08 angstrom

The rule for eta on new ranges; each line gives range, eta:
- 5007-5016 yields 5009.99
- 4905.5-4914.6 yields 4907.23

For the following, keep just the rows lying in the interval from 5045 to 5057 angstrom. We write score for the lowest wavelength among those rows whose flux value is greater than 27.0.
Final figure 5045.88 angstrom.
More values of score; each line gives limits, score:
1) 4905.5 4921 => 4906.10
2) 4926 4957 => 4926.48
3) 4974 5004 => 4974.35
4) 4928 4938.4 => 4928.75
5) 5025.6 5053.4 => 5045.88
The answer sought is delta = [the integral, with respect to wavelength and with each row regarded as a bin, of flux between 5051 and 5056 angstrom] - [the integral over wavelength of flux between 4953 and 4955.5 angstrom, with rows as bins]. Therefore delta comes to 54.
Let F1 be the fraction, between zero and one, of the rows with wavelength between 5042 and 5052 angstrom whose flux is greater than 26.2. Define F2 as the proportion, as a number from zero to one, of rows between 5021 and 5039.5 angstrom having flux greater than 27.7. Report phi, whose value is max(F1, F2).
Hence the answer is 0.2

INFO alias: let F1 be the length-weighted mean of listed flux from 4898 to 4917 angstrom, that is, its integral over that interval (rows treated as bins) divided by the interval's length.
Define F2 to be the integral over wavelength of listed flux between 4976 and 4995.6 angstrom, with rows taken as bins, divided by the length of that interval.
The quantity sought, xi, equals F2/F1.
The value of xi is 0.85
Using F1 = 30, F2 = 26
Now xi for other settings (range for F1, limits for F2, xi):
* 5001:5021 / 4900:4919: 1.22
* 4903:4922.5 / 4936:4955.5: 1.01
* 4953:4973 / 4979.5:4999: 0.92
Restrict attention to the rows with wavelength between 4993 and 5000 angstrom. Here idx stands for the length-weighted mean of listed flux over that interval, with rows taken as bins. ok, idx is 25.7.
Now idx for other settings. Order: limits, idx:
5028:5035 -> 26.2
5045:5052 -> 25.2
